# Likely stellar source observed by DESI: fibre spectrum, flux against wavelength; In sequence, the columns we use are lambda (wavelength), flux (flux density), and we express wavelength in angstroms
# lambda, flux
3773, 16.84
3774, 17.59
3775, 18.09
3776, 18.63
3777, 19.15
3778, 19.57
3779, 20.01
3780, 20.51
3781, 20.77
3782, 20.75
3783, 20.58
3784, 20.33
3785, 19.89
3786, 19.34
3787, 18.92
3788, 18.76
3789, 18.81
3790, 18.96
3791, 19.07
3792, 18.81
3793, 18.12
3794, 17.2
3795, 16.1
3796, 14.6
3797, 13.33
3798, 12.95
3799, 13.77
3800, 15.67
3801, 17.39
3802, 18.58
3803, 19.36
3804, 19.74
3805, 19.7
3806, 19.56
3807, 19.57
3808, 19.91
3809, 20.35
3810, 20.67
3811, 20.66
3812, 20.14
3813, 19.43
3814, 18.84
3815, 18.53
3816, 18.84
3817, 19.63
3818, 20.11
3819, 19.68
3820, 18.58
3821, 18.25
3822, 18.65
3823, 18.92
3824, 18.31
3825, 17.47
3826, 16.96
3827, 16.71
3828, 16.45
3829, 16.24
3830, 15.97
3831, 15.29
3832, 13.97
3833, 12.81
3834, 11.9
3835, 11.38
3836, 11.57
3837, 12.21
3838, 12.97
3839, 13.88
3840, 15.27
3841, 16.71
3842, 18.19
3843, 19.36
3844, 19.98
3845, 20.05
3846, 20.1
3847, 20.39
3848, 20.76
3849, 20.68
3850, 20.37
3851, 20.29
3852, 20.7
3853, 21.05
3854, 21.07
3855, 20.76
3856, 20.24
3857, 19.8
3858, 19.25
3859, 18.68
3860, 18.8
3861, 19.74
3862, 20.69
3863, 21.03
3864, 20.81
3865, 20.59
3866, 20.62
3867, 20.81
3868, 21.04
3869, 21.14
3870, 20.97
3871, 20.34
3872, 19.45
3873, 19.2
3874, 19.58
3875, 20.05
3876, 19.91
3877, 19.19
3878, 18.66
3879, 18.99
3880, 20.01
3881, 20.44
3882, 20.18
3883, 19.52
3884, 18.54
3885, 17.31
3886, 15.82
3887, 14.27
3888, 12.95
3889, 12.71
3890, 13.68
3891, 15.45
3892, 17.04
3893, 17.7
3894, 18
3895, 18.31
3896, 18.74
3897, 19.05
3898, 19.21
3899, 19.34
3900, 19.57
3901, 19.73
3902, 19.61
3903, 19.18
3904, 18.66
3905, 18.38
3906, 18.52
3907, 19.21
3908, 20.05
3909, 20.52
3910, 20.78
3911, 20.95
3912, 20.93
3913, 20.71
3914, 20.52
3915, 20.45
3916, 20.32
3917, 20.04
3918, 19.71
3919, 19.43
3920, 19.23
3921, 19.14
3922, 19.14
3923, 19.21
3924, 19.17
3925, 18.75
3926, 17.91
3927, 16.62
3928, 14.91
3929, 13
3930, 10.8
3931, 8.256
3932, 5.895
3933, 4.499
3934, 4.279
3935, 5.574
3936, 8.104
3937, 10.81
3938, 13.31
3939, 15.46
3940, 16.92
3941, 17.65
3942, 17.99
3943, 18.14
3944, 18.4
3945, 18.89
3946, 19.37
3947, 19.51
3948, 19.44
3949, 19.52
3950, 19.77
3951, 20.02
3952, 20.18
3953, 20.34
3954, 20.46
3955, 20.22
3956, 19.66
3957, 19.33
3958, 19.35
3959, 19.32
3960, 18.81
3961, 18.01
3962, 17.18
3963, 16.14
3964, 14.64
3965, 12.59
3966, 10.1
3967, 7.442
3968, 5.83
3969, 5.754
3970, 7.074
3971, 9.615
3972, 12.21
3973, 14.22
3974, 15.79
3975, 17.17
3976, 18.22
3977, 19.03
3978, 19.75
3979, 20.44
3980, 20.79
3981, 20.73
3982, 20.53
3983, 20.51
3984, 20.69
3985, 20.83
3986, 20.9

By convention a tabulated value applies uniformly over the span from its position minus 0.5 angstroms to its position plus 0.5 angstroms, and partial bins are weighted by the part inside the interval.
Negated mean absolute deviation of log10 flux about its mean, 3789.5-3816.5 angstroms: -0.046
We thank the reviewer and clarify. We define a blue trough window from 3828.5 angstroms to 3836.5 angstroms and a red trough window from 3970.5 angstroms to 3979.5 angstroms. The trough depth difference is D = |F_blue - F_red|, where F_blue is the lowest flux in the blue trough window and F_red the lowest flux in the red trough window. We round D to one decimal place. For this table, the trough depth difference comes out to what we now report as 1.8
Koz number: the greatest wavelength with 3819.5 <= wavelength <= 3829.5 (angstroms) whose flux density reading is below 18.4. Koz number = 3829 angstroms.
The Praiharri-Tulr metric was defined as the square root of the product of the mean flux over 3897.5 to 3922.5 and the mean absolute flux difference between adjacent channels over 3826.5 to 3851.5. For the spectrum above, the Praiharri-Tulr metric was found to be 3.5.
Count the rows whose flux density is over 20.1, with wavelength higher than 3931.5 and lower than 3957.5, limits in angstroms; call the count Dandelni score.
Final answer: 4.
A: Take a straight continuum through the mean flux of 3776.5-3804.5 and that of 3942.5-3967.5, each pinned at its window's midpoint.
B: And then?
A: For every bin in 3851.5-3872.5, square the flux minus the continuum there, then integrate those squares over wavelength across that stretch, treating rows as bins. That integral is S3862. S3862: 120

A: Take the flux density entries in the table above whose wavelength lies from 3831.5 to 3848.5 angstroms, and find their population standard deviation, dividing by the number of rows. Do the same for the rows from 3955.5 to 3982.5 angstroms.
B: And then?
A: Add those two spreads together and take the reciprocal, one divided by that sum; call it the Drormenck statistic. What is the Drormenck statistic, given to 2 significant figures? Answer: 0.12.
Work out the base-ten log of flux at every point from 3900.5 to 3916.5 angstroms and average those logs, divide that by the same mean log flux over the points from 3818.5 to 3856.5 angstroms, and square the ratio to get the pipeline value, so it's 1.11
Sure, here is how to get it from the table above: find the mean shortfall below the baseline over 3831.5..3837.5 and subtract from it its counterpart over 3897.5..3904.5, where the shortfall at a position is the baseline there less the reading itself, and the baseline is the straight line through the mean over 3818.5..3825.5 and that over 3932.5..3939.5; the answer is 13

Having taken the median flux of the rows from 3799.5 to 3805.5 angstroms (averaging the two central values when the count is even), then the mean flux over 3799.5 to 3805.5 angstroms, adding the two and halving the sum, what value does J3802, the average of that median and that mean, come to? 18.7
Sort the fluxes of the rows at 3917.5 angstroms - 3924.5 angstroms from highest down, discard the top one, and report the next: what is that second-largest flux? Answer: 19.43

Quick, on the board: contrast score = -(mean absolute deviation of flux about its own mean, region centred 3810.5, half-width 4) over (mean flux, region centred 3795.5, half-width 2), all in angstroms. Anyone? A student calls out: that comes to -0.033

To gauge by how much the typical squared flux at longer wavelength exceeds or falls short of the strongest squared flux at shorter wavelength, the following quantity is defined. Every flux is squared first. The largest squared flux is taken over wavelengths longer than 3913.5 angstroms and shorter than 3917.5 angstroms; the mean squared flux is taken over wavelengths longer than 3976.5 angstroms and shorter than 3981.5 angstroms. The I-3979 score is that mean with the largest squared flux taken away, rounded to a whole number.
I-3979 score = -15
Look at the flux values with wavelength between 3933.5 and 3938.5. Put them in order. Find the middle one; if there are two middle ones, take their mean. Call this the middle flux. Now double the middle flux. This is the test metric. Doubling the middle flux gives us 16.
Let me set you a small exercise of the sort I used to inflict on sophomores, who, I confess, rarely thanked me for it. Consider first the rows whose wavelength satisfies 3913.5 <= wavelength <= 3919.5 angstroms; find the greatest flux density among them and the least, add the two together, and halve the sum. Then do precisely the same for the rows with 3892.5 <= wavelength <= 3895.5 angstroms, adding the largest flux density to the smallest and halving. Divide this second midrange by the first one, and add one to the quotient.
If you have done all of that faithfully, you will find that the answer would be 1.90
